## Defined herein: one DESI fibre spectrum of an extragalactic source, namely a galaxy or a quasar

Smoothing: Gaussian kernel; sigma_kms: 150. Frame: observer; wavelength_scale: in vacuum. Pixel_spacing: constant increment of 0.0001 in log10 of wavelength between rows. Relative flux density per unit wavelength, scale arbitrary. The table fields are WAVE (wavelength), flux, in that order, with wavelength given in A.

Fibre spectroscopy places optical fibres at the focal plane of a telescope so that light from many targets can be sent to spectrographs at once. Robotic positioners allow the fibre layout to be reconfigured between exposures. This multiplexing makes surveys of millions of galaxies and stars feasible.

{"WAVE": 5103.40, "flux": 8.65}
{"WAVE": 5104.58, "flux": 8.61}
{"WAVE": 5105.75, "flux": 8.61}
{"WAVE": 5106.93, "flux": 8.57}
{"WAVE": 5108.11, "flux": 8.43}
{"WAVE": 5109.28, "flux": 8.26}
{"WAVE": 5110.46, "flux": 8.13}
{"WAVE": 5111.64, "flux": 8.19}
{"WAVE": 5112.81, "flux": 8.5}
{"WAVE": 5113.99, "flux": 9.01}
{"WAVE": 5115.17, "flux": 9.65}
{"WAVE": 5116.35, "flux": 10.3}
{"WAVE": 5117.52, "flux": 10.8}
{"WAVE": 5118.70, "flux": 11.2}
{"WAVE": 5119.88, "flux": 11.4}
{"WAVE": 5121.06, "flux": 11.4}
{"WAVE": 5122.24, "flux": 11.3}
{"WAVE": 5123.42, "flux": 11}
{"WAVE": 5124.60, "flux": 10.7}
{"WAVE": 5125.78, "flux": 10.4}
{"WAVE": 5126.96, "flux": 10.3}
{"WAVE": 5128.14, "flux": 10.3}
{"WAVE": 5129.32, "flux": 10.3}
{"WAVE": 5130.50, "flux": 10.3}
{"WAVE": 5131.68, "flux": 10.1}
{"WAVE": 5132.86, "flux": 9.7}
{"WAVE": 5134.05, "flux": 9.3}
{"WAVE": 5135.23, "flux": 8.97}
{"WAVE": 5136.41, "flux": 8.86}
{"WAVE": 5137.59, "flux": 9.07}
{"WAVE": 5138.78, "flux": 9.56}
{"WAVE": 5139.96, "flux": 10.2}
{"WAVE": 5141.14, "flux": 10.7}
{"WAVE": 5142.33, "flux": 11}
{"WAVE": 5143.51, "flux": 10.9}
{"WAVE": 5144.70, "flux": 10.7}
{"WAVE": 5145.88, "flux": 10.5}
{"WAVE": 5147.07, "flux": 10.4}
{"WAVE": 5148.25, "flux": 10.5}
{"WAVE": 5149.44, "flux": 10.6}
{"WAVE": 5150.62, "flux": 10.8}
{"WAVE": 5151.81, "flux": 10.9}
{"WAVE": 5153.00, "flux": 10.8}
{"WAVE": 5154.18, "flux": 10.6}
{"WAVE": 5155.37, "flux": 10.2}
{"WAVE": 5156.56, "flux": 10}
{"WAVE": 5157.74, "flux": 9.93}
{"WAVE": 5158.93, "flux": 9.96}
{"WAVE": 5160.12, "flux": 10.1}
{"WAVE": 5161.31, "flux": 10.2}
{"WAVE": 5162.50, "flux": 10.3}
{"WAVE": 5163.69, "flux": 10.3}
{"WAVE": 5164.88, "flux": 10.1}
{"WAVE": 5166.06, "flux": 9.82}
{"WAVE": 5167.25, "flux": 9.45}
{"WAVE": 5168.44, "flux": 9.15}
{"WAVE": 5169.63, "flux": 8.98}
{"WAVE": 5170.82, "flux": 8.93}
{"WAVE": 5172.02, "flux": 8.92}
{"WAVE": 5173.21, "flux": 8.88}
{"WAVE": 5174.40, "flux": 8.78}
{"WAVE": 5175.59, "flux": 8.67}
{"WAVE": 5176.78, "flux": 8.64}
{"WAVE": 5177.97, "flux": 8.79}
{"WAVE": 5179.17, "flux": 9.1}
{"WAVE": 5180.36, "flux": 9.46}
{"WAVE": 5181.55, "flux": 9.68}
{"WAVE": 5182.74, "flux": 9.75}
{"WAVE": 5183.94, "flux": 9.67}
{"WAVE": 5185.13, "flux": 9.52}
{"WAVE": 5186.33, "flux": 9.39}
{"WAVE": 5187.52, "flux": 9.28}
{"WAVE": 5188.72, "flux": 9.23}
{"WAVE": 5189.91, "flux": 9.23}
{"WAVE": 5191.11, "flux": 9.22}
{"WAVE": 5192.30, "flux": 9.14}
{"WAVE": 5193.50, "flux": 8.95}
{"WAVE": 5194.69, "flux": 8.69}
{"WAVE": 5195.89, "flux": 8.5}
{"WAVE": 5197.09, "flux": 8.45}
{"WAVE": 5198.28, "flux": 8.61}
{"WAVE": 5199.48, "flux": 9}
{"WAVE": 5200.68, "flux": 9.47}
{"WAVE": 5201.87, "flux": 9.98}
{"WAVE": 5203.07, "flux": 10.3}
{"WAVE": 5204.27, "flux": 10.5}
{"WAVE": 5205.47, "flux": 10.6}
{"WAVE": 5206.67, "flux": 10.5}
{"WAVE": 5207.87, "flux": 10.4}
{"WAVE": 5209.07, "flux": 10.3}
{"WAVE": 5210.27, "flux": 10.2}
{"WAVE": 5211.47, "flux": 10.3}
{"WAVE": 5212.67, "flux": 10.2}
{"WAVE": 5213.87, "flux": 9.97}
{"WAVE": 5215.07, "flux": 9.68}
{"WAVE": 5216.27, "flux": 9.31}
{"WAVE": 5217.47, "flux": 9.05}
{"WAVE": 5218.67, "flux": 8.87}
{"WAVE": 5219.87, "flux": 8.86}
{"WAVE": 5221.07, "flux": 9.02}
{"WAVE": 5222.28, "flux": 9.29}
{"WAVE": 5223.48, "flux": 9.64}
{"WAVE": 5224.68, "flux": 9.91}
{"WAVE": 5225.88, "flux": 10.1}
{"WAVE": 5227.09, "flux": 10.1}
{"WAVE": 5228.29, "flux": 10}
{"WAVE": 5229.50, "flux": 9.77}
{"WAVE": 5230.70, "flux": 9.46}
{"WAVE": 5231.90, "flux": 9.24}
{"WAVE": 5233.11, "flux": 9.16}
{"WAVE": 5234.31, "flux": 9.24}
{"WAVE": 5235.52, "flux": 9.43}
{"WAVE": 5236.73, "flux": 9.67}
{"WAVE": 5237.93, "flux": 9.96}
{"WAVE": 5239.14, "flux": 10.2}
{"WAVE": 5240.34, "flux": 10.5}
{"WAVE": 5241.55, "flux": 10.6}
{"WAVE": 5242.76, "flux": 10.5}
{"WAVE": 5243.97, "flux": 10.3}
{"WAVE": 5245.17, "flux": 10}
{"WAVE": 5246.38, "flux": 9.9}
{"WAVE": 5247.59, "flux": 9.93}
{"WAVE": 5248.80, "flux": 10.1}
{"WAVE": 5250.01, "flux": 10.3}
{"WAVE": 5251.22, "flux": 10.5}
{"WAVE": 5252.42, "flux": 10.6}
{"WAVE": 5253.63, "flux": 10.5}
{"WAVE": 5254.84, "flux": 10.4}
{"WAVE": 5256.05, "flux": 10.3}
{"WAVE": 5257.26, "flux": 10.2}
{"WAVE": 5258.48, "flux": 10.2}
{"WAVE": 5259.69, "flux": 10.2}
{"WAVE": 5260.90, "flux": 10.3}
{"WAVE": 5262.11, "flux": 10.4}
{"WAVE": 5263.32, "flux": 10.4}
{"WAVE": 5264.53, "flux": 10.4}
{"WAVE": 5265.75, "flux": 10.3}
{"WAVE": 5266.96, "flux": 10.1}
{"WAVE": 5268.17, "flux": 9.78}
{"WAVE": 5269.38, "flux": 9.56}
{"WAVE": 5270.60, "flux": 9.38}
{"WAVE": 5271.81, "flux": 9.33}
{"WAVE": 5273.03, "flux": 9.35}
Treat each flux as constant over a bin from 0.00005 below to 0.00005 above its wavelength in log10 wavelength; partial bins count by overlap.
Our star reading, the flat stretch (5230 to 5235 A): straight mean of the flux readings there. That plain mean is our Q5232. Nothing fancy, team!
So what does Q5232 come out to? 9.3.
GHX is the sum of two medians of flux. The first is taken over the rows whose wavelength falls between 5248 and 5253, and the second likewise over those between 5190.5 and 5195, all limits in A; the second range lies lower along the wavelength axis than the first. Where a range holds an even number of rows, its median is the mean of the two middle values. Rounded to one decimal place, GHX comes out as 19.4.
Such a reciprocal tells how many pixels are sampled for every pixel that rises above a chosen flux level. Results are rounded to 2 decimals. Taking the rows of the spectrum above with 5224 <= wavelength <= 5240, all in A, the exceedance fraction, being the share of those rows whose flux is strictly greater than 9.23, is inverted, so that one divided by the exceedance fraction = 1.08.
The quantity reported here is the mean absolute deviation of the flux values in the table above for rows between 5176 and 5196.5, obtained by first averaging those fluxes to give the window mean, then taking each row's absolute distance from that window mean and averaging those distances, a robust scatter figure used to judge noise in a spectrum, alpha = 0.30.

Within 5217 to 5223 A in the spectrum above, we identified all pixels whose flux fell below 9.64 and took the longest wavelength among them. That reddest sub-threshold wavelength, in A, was 5222.28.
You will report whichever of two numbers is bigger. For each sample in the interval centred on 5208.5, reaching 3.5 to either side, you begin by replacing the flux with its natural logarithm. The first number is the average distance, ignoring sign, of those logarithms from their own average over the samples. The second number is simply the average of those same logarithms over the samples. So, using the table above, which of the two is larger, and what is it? 2.34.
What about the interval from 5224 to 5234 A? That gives 2.27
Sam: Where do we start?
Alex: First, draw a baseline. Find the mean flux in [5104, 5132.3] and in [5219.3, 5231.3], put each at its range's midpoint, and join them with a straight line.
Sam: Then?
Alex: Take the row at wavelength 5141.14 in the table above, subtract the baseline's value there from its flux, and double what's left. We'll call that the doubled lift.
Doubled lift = 1.8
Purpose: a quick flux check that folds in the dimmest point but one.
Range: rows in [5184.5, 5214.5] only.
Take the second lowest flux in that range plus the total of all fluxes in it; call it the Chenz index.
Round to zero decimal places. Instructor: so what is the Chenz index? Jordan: 248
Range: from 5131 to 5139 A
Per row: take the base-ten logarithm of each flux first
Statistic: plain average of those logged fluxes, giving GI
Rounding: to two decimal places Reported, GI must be 0.97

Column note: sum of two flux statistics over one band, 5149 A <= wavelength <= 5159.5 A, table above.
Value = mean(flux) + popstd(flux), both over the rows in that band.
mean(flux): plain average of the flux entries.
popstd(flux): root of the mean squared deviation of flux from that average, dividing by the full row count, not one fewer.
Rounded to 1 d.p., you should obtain 10.8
